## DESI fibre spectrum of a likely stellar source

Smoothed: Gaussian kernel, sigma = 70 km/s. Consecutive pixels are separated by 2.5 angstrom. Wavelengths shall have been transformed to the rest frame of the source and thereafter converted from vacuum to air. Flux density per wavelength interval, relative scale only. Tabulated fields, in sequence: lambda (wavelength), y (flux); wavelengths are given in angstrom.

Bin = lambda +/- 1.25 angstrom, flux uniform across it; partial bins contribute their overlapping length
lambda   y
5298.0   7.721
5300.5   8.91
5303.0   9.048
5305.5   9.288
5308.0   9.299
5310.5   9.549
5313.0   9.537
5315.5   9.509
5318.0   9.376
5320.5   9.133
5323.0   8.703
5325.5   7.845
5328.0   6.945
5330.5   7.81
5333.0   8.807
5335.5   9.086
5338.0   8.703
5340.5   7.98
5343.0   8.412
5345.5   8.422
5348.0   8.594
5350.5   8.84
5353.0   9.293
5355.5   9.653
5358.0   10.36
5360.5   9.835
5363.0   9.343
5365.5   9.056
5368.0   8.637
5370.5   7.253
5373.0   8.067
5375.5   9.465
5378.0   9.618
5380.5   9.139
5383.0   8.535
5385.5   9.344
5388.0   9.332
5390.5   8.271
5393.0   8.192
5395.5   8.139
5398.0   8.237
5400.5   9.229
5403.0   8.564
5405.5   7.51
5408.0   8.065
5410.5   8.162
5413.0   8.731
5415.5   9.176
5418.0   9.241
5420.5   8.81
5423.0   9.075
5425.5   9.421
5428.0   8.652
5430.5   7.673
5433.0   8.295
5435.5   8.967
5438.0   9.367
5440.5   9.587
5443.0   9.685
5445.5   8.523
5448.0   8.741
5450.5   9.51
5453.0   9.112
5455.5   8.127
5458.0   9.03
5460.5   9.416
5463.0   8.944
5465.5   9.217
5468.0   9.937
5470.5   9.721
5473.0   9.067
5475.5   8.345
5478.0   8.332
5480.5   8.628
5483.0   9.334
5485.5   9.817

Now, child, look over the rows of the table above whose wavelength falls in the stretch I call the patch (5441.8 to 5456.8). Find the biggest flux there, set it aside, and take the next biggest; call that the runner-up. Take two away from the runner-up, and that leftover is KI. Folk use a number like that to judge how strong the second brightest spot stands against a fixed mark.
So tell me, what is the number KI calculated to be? 7.5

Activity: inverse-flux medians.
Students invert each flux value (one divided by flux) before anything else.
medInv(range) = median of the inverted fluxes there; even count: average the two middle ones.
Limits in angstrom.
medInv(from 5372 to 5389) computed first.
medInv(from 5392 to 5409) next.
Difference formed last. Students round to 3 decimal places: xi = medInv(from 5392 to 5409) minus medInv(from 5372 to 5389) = 0.015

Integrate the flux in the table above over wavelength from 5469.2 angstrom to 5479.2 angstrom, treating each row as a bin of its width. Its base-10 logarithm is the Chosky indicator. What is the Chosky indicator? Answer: 1.948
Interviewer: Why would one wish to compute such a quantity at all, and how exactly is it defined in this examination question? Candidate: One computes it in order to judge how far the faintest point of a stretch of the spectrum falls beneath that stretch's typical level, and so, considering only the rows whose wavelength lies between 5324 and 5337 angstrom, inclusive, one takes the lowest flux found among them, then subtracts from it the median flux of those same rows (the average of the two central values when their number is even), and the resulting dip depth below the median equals -0.9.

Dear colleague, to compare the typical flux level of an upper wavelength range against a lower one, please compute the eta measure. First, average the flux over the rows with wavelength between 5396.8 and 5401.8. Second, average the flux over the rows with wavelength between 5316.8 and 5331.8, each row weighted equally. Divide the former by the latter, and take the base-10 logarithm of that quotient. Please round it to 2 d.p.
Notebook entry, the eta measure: 0.02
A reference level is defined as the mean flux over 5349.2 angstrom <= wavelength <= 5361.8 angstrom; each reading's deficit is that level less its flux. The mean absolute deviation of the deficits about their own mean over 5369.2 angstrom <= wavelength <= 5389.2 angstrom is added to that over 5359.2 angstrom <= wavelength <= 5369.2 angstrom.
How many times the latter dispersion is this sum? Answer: 2.80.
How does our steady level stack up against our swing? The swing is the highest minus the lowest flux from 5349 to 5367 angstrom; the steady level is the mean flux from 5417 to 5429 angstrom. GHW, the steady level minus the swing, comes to 7.5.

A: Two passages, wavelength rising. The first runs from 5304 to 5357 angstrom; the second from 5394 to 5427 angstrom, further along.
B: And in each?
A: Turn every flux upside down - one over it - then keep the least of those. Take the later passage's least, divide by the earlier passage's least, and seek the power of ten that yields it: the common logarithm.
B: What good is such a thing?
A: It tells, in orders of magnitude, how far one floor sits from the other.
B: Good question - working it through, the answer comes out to 0.011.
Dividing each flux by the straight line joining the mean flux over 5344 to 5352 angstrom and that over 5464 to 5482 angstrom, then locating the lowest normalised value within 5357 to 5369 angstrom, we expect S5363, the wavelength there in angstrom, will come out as 5368.0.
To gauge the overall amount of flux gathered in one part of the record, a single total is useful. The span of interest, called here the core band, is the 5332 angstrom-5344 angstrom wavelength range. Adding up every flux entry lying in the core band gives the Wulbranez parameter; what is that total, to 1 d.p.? 43.0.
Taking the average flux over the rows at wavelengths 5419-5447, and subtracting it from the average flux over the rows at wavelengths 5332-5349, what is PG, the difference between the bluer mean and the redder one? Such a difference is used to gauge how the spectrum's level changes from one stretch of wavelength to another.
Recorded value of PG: -0.3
